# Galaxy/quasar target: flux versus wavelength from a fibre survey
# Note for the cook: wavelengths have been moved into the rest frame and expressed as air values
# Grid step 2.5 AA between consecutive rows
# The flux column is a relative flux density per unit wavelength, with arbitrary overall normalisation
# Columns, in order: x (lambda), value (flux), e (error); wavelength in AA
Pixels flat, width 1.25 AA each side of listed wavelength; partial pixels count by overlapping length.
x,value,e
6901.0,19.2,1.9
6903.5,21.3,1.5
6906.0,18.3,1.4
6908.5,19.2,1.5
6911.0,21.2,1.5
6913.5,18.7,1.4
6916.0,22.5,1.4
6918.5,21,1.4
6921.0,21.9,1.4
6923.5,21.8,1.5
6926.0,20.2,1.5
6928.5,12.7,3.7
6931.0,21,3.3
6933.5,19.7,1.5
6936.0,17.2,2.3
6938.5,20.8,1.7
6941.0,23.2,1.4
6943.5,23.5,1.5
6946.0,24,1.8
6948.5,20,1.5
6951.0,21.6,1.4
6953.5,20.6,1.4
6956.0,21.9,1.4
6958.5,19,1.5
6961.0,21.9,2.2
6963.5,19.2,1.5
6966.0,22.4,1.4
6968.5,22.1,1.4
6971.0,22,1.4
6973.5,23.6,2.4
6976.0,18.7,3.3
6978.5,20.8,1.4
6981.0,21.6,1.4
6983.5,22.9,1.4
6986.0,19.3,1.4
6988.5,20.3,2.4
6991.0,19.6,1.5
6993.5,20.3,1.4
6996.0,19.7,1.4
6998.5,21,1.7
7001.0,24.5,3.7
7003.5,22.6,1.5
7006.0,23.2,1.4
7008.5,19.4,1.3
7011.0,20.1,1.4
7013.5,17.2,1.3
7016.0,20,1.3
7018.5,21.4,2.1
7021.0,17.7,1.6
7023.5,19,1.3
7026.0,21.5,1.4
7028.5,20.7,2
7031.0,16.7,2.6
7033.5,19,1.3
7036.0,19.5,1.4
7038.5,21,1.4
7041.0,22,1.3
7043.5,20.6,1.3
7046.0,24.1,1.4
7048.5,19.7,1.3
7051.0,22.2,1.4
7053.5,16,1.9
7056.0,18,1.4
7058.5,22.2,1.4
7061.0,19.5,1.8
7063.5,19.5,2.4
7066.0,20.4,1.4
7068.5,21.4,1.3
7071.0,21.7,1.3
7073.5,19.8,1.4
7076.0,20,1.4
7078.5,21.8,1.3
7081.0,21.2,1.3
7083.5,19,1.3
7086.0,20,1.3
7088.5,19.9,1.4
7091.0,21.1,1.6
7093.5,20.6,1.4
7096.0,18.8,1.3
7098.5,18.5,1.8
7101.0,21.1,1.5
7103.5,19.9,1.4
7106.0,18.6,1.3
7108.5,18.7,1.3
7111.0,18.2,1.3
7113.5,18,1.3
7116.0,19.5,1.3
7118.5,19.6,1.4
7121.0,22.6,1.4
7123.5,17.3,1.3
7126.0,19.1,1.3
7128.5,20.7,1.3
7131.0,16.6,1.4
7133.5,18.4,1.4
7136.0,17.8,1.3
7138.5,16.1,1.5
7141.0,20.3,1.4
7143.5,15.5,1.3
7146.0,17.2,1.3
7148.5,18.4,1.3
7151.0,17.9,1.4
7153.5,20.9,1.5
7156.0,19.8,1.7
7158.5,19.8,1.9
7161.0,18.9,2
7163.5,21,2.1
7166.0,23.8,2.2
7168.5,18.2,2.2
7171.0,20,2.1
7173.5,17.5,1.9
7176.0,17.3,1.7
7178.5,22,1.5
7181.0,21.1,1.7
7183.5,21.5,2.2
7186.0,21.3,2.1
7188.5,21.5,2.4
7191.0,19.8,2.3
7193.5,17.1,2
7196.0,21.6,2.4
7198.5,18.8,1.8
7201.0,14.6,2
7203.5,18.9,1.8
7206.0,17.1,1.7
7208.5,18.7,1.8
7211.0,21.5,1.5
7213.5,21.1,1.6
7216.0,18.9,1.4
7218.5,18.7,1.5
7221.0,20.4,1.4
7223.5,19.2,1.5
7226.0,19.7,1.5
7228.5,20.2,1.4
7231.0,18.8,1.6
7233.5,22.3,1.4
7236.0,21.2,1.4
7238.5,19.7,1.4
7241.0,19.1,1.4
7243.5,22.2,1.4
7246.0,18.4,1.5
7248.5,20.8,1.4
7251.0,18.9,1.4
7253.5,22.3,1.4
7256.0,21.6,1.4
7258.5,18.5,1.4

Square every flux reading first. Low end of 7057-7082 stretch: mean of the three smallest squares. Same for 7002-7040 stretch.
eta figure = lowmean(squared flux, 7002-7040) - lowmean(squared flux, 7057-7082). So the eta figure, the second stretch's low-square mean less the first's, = -88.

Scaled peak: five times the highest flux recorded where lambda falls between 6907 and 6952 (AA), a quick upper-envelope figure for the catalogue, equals 120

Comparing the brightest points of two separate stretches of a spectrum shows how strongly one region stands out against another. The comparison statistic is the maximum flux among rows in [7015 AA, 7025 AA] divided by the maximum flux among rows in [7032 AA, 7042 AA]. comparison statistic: 0.97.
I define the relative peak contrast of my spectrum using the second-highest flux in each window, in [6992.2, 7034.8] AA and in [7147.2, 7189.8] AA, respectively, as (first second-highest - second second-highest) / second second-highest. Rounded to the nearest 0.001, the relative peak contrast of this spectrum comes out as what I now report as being 0.055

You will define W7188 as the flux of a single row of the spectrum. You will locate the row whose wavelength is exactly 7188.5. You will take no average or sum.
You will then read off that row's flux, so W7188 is 21.5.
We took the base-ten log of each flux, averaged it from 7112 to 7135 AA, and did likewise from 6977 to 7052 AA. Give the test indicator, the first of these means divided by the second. 0.97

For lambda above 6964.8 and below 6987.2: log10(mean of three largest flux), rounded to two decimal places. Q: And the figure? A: 1.36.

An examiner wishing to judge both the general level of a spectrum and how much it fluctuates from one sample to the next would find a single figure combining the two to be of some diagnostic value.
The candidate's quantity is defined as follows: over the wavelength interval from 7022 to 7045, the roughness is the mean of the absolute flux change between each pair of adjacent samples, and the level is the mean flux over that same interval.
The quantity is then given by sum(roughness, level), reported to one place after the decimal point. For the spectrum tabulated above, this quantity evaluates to 21.8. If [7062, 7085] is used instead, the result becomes 21.6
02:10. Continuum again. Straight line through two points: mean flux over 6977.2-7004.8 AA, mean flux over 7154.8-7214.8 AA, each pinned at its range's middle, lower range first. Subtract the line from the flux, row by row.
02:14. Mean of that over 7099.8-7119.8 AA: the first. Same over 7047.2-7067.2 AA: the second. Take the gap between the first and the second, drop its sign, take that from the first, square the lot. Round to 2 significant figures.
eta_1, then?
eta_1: 1.3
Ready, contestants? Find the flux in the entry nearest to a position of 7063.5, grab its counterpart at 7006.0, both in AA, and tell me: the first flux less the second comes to -3.7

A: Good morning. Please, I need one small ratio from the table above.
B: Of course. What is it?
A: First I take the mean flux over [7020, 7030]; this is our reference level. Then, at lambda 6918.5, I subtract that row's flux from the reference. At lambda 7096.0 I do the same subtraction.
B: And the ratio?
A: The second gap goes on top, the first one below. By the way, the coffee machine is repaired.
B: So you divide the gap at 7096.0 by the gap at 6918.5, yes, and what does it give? -0.7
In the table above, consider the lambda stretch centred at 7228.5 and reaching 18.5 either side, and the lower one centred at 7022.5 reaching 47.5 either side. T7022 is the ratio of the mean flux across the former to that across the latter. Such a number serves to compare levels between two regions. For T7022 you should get 0.987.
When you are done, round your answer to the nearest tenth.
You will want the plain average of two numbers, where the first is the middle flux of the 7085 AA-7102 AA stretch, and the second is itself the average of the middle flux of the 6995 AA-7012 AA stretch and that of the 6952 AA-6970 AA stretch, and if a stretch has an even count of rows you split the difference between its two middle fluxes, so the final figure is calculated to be 20.7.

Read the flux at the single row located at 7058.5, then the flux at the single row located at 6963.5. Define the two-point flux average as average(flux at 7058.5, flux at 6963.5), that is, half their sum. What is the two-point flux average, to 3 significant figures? 20.7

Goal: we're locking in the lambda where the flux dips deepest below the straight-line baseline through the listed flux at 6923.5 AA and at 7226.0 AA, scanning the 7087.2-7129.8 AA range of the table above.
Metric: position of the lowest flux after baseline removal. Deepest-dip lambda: 7123.5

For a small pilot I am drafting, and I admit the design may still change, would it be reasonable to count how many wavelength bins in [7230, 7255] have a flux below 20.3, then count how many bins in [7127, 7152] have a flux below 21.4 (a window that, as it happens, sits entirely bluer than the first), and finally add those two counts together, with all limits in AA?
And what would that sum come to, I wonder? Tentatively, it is 15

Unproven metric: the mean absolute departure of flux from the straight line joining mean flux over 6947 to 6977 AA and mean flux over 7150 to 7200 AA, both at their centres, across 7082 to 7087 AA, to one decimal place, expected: 1.0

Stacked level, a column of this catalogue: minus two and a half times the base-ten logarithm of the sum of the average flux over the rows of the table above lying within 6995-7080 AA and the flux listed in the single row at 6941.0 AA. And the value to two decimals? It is -4.10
